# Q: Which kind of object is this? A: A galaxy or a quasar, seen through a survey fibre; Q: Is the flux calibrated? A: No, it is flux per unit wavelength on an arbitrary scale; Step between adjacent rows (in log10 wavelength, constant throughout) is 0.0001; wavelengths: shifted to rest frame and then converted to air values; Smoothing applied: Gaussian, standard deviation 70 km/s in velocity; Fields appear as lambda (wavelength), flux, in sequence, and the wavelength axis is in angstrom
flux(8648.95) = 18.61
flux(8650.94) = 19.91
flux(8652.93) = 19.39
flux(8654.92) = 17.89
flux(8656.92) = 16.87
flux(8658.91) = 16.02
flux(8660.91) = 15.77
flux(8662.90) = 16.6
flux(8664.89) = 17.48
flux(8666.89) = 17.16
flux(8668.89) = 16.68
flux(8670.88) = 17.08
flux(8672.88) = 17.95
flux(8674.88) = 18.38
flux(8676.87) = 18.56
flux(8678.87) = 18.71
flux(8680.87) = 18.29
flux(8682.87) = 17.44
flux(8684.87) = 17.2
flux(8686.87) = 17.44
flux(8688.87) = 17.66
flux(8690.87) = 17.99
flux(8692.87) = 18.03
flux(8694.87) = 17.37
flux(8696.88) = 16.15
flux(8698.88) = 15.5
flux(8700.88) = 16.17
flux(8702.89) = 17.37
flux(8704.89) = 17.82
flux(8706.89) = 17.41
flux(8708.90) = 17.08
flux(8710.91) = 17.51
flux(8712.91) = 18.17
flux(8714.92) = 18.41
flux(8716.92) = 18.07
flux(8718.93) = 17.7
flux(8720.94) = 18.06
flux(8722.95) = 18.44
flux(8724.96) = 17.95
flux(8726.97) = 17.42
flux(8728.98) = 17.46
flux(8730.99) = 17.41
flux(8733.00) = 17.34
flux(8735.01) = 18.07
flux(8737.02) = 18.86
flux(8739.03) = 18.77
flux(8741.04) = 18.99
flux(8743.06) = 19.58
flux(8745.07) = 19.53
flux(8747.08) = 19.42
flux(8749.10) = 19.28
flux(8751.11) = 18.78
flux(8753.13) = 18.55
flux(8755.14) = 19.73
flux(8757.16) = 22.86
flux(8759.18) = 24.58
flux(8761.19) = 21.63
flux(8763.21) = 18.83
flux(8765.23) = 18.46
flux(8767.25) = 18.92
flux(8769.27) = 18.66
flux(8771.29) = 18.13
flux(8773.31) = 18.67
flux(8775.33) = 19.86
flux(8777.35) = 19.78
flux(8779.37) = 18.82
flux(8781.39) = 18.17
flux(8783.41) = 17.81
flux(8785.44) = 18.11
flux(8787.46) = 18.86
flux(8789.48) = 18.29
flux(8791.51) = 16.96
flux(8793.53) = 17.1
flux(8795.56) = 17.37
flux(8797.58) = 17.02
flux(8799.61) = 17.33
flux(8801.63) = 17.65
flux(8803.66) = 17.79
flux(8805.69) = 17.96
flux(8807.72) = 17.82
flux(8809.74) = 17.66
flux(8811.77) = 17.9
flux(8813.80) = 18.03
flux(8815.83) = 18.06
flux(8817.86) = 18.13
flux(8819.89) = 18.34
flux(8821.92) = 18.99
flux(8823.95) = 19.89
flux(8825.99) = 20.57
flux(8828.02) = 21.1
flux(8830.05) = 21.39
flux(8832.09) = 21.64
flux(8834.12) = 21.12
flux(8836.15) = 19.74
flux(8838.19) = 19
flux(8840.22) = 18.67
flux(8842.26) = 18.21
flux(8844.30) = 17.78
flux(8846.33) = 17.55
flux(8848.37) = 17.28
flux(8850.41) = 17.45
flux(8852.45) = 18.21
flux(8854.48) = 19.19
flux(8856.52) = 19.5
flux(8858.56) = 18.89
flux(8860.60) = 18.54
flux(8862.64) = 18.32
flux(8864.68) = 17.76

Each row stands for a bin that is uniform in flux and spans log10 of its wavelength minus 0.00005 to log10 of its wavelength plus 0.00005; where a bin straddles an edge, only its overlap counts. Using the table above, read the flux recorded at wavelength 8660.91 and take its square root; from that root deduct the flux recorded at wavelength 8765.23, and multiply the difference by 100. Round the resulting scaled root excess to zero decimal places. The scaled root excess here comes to -1449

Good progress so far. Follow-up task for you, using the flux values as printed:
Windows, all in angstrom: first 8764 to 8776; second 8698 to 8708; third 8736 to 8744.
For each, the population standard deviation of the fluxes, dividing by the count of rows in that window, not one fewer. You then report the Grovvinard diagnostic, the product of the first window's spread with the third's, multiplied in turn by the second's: 0.15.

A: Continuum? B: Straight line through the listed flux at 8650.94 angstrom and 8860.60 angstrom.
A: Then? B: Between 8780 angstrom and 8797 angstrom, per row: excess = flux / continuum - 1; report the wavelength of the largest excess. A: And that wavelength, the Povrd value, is 8787.46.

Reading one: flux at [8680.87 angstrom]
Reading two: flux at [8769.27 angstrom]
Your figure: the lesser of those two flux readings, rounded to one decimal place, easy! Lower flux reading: 18.3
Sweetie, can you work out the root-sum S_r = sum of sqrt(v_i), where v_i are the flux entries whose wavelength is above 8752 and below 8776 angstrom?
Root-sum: 53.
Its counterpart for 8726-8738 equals 25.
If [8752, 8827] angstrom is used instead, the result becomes 160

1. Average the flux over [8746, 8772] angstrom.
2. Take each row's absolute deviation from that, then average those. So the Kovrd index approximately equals 1.5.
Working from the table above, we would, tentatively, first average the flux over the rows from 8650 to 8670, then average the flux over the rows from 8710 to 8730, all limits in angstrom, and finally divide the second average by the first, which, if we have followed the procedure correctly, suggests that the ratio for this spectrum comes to 1.03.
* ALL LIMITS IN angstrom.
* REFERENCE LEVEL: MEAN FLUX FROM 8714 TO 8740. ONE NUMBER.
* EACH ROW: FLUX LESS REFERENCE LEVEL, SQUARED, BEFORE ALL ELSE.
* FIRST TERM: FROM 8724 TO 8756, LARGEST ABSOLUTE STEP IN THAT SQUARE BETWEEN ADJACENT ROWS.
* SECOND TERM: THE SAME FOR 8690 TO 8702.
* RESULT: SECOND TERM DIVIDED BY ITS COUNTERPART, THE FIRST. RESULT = 1.1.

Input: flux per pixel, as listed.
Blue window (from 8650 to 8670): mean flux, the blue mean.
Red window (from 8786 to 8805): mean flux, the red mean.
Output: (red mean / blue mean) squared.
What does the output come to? 1.03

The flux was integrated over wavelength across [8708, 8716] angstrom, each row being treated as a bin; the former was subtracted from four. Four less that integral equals -139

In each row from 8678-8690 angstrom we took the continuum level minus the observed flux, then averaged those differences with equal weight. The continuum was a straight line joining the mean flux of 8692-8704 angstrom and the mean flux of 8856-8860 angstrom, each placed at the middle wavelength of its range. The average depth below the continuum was -1.2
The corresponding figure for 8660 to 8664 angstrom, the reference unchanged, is 0.0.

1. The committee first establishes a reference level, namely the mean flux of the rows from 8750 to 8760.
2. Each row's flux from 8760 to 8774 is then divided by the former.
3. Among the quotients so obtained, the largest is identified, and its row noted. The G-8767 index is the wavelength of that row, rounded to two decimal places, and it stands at 8761.19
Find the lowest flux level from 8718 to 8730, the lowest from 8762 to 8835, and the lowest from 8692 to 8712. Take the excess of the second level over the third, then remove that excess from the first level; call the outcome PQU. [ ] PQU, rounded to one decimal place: 16.0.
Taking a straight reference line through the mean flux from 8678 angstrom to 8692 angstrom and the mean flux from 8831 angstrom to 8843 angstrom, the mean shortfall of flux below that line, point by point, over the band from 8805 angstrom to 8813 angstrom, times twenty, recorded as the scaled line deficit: 31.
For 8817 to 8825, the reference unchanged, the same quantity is 14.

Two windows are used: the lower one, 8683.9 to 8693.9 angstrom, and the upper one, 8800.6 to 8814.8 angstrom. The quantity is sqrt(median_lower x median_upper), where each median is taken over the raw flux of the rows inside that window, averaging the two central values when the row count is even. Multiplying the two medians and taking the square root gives 17.7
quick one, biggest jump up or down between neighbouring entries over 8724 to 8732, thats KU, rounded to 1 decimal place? 0.5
